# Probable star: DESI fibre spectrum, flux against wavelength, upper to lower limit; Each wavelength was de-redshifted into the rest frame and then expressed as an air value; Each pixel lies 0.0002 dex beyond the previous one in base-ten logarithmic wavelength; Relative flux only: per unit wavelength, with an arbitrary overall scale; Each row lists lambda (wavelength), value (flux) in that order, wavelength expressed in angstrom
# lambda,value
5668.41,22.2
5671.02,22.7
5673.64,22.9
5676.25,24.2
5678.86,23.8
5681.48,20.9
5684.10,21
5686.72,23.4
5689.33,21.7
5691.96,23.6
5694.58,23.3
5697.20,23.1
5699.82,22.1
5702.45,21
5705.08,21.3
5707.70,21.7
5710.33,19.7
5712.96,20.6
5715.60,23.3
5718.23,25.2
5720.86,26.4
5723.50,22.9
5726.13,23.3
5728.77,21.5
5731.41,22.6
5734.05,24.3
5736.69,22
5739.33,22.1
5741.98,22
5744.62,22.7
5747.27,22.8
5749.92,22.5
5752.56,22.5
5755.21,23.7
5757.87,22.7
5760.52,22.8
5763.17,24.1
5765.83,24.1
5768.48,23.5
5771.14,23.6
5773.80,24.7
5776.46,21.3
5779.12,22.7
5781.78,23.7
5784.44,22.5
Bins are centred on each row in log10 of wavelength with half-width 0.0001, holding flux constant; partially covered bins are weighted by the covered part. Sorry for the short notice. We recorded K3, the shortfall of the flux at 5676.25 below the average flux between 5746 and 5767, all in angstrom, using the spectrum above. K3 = -1.1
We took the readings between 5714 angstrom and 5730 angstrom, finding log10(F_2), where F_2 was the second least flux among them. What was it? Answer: 1.36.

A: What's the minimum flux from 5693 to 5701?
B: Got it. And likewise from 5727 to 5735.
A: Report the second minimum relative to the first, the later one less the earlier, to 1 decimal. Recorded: -0.6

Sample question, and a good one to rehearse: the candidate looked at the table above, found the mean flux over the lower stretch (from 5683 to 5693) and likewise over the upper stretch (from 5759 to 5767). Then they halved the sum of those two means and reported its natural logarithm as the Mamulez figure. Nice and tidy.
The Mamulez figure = 3.14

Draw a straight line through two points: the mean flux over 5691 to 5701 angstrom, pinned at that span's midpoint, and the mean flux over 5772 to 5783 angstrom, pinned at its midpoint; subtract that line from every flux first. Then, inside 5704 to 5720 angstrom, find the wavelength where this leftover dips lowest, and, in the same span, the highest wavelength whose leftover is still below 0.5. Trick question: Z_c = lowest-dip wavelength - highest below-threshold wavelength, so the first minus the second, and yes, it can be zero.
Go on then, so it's -5.3 angstrom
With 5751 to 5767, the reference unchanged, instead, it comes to -8.0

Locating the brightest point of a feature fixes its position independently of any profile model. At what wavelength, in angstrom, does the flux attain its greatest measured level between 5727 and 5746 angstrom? 5734.05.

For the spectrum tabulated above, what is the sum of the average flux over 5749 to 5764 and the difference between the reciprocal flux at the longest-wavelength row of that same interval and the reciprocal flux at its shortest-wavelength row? 23.0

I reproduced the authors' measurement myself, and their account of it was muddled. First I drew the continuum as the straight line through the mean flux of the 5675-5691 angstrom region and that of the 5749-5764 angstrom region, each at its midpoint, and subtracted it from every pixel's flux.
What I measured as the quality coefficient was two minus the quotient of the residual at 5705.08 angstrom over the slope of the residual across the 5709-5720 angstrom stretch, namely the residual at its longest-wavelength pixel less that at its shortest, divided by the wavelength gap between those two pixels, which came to 4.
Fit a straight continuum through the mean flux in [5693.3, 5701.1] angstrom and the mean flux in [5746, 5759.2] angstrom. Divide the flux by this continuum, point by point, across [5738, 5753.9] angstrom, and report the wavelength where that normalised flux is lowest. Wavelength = 5741.98 angstrom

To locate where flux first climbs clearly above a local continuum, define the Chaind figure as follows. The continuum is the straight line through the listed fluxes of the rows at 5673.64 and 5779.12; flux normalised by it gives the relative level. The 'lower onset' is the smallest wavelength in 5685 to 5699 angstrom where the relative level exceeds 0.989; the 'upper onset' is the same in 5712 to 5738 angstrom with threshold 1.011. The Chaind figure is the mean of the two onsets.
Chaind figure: 5701.2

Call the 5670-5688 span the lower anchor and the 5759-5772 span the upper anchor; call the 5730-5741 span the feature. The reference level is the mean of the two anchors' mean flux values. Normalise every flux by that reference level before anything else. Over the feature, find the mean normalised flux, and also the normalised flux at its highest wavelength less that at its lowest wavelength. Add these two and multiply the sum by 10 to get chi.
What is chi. 9.6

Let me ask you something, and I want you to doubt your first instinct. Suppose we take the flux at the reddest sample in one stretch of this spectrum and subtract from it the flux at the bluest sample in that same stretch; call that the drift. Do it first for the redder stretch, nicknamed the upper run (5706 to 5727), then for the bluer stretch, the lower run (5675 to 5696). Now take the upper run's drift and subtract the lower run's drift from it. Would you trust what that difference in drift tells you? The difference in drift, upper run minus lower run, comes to 2.5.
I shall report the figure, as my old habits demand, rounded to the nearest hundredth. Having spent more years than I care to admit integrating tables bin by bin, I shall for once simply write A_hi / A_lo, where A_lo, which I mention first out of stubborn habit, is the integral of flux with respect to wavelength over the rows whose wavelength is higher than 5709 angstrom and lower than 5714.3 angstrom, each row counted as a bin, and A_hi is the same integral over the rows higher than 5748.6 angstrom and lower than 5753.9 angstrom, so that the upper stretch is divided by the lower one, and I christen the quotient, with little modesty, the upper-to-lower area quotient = 1.12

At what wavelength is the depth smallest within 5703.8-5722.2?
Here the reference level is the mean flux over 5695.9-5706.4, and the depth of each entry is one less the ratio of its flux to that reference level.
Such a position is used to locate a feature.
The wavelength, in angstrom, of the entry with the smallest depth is 5720.86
